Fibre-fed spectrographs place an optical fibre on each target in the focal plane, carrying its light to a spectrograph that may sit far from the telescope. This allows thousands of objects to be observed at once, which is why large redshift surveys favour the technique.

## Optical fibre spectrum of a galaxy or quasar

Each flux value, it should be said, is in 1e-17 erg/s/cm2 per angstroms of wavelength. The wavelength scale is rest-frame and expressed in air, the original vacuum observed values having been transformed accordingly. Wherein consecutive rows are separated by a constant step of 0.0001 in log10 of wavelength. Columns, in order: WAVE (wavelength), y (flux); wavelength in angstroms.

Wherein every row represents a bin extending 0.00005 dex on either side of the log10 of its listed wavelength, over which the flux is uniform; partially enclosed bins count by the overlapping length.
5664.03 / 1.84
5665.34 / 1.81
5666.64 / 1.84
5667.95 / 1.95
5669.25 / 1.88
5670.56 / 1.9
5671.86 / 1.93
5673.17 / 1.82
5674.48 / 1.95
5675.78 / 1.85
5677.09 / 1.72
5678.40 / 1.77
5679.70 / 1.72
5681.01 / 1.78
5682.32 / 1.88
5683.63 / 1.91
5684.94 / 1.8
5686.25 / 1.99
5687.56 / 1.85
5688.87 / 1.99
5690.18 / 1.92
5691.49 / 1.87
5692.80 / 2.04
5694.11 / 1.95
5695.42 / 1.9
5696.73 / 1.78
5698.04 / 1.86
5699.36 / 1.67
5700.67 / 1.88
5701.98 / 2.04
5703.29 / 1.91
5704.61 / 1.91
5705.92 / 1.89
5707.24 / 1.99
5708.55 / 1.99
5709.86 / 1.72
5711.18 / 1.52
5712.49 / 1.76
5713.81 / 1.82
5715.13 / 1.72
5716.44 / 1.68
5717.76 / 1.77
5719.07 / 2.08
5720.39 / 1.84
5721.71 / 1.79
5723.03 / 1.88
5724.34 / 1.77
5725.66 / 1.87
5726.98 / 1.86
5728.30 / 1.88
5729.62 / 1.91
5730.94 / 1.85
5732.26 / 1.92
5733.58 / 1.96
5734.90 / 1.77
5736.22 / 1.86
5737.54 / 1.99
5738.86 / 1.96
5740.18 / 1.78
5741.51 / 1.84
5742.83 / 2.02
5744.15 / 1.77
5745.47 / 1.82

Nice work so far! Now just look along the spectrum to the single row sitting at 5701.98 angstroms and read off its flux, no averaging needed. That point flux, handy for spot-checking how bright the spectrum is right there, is 2.04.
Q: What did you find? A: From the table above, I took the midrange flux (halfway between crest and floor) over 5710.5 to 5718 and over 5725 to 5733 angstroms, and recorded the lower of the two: 1.67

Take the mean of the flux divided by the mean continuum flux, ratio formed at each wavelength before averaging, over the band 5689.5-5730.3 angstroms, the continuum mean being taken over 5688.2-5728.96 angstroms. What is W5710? 1.00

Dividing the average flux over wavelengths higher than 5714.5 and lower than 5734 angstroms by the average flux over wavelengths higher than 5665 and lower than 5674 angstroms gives 0.99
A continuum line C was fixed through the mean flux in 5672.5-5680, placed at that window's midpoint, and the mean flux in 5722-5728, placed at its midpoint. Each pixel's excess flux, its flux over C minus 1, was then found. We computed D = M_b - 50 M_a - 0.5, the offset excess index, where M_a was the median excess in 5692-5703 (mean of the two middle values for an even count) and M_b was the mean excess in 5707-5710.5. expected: -2.3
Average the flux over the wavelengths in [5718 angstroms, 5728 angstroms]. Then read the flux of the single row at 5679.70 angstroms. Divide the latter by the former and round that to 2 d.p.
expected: 0.92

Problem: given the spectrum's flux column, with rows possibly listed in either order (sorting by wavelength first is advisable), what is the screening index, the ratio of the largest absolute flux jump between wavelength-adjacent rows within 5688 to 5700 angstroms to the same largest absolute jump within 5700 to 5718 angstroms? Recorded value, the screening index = 0.70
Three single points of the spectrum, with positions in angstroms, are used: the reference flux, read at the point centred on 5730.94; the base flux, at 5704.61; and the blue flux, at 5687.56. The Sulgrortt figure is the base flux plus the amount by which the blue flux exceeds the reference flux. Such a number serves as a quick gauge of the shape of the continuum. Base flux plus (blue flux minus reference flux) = 1.91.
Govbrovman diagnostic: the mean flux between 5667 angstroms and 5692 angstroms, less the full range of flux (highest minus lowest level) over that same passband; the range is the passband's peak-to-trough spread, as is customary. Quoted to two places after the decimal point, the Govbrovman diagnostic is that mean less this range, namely 1.60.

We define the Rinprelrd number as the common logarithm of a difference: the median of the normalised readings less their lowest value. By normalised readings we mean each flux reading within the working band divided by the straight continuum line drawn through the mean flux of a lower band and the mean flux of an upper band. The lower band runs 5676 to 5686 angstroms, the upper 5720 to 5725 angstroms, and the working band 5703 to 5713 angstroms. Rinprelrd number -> -0.7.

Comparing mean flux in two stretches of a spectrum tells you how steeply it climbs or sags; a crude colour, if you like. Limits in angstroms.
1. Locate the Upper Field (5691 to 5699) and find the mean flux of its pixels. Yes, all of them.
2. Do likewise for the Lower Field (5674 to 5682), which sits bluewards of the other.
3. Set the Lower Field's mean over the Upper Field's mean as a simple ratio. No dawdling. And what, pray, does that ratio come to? 0.95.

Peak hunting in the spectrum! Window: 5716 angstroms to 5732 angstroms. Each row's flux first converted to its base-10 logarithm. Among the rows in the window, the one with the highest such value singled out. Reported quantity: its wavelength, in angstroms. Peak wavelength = 5719.07 angstroms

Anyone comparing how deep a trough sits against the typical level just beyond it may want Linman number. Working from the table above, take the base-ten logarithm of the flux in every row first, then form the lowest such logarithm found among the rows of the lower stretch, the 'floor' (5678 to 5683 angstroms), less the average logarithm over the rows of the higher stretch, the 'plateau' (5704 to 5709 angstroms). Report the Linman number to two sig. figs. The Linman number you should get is -0.053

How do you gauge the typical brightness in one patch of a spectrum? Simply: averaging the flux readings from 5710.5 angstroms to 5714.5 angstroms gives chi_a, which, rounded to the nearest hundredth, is 1.70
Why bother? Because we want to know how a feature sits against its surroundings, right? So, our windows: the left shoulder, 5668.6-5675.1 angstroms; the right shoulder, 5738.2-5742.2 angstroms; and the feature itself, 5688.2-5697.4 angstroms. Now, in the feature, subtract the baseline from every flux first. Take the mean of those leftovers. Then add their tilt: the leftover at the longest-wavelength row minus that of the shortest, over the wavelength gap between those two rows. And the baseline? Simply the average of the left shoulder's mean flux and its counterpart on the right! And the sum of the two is 0.017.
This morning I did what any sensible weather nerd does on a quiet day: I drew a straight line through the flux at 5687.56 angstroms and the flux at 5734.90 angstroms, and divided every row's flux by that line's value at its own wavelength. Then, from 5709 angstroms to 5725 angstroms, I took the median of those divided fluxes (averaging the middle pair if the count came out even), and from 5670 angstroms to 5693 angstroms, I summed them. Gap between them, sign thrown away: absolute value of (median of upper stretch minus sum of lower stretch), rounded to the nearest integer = 17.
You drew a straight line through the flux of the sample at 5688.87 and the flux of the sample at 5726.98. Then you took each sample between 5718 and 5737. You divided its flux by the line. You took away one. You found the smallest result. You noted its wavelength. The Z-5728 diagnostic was 5724.34 angstroms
